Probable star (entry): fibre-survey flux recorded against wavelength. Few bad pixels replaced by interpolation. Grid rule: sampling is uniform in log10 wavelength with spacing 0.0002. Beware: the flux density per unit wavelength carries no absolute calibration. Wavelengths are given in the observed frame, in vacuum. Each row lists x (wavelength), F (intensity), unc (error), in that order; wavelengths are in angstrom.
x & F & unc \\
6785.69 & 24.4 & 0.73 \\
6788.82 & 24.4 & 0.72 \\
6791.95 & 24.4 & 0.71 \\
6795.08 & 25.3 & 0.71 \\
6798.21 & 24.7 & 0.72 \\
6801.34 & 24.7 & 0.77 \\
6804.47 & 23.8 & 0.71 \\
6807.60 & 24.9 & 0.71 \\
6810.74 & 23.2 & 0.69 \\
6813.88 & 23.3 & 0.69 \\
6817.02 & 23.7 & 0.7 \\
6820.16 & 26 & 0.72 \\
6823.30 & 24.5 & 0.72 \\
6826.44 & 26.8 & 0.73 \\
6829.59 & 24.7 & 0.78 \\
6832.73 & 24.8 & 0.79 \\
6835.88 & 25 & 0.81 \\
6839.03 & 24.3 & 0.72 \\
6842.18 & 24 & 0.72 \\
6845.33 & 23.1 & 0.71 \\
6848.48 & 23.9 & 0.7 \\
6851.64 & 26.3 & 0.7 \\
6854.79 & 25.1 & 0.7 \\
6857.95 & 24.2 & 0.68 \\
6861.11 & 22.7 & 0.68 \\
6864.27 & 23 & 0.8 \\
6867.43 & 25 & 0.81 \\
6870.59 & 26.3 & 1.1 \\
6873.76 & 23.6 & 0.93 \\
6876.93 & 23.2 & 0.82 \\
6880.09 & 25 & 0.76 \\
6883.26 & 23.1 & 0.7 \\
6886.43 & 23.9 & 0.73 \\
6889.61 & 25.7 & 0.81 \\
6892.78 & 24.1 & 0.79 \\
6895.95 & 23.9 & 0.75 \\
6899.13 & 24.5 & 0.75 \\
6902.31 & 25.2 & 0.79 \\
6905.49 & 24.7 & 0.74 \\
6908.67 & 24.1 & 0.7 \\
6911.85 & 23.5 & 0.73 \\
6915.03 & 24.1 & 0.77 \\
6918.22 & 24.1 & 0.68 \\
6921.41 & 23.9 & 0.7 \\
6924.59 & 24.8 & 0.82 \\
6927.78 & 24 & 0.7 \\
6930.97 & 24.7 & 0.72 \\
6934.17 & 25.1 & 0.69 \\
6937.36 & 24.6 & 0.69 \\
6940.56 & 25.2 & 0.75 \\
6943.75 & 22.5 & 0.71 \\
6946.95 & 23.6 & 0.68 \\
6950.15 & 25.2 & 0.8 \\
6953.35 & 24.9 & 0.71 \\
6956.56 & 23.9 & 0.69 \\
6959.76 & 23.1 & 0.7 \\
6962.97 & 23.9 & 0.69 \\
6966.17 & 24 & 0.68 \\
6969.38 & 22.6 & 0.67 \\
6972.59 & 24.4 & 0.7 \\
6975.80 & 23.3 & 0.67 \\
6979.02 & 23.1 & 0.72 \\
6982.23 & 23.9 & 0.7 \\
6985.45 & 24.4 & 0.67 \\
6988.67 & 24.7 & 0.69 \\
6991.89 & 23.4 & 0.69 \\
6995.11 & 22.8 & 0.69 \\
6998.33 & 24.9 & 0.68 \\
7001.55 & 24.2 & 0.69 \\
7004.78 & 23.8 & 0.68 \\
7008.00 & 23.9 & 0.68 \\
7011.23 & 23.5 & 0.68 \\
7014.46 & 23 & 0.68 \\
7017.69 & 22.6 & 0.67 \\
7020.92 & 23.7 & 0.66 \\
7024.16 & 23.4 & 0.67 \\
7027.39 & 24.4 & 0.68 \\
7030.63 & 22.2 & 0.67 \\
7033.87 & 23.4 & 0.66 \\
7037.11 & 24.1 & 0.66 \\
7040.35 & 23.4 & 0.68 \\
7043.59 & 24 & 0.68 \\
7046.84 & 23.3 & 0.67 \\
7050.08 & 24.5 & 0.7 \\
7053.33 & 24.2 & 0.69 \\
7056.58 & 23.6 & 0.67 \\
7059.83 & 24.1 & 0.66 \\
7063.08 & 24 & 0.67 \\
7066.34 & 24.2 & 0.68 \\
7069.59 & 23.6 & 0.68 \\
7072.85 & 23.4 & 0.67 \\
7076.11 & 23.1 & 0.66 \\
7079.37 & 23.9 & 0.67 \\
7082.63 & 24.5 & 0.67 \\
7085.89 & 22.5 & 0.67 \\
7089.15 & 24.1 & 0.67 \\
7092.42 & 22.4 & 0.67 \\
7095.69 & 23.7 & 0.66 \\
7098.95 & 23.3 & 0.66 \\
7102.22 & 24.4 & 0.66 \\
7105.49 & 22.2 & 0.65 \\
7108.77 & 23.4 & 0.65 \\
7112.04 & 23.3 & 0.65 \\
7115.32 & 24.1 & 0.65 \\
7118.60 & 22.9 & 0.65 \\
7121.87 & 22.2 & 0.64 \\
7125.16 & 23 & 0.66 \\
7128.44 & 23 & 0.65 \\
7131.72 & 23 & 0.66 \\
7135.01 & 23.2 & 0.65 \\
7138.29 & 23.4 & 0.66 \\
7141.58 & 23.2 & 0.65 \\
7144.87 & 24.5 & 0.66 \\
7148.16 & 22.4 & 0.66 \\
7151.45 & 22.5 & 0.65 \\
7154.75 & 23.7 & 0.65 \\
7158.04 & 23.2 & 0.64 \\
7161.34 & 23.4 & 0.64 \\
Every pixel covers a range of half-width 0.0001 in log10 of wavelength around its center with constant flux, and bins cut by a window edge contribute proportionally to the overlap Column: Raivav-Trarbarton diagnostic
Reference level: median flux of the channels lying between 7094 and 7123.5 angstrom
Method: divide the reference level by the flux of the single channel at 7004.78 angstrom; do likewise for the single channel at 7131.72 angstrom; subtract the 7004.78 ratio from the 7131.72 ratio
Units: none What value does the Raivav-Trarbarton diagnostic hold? 0.03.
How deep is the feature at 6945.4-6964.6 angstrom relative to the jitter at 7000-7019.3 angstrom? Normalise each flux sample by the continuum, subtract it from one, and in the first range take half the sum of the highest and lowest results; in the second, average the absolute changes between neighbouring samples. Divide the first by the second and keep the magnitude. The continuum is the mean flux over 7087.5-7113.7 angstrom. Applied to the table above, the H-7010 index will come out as 2.2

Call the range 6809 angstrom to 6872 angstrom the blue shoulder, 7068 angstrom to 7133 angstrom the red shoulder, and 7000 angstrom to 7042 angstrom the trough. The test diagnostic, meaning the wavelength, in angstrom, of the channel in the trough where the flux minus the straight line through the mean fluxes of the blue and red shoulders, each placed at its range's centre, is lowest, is 7030.63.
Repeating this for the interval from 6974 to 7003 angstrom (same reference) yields 6995.11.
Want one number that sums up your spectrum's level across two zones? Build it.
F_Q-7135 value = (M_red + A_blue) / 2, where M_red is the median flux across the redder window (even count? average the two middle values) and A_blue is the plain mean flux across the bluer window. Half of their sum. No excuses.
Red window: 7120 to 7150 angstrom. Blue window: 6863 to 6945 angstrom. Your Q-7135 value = 23.7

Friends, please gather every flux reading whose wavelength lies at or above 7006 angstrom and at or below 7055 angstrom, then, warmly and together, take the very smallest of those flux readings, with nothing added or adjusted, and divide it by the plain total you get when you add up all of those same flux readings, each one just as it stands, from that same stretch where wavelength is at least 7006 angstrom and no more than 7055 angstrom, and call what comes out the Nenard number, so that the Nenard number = 0.0628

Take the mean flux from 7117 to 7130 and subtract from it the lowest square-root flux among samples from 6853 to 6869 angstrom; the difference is 18.0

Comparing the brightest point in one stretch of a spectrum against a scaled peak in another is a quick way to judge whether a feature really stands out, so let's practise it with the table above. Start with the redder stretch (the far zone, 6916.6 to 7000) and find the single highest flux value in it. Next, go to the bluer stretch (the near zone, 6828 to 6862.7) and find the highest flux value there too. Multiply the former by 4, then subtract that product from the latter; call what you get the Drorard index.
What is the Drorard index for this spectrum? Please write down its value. -74.5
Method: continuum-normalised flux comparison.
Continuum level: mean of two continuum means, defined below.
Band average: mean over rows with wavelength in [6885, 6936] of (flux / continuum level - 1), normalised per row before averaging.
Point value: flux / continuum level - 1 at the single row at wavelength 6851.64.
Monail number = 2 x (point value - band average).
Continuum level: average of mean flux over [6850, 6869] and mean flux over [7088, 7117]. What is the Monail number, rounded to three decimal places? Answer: 0.159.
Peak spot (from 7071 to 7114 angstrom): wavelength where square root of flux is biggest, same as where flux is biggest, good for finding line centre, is 7082.63 angstrom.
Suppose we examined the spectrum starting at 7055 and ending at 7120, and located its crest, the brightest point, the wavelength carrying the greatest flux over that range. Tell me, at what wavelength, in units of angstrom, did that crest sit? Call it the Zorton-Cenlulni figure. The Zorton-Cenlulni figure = 7082.63 angstrom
